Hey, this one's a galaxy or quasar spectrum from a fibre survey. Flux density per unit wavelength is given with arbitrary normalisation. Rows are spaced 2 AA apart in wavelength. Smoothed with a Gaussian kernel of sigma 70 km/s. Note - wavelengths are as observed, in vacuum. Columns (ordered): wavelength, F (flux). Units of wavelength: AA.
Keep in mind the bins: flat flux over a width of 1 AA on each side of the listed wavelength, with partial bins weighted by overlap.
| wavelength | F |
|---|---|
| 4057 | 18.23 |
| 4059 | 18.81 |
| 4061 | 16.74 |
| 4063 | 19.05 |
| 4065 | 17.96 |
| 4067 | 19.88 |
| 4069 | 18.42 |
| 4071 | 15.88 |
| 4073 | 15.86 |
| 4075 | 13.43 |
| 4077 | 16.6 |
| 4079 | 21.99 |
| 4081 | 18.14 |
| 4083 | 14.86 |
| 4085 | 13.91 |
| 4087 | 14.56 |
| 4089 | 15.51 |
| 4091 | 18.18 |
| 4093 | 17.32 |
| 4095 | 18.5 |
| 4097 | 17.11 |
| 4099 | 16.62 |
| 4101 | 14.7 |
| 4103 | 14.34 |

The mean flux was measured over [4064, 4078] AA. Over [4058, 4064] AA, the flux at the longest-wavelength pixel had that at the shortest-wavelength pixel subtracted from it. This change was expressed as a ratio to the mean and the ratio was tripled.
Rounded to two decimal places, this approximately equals 0.04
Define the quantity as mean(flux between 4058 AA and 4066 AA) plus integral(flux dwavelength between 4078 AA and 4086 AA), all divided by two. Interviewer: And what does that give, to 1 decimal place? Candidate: 78.0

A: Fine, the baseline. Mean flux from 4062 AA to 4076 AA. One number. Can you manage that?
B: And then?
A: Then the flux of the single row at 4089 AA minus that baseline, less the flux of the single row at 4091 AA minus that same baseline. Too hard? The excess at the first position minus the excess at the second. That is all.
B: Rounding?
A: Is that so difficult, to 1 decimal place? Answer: -2.7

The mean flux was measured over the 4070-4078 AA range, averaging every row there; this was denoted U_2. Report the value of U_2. 15.4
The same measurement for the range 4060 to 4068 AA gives 18.4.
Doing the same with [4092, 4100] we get 17.4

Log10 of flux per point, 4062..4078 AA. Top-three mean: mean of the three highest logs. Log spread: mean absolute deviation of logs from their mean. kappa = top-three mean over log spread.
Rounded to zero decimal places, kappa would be 29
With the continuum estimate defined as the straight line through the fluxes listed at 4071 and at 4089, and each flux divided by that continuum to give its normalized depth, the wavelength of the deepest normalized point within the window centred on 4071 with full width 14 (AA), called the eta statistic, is 4075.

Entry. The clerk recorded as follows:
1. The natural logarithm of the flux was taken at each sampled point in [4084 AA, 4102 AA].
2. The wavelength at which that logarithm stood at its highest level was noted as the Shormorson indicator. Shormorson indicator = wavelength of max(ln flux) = 4095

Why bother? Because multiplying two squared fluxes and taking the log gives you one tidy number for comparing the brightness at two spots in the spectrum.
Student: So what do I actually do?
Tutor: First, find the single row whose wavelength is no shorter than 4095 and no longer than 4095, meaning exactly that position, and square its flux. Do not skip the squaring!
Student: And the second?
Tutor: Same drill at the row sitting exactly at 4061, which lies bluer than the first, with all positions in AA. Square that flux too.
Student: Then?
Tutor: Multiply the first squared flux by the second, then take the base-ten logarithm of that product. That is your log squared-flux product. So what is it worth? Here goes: 4.98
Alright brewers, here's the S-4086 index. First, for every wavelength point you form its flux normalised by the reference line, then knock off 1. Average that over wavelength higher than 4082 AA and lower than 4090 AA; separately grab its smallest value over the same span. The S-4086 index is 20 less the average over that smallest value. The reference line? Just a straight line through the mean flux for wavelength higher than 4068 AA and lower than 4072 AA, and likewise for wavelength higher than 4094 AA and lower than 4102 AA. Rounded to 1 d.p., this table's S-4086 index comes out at 19.3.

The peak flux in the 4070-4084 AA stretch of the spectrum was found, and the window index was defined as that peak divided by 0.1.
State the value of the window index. 220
